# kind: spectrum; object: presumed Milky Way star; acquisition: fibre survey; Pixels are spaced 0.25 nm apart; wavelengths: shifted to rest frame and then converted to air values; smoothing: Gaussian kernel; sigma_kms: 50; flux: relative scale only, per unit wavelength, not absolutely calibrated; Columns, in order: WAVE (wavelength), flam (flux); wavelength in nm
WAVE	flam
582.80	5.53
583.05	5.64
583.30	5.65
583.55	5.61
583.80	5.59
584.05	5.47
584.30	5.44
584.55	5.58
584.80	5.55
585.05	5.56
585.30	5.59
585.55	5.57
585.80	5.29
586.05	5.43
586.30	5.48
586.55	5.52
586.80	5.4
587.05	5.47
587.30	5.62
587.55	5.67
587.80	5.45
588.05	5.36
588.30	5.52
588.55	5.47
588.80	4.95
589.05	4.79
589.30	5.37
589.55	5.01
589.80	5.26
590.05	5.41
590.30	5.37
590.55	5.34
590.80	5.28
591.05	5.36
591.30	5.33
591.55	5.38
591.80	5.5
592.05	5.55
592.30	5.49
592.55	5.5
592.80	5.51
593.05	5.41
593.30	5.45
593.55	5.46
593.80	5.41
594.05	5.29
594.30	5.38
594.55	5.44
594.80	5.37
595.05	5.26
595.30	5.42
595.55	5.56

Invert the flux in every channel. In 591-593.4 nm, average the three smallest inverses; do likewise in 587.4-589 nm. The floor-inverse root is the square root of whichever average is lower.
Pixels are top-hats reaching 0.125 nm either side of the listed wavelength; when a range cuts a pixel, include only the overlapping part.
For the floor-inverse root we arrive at 0.4244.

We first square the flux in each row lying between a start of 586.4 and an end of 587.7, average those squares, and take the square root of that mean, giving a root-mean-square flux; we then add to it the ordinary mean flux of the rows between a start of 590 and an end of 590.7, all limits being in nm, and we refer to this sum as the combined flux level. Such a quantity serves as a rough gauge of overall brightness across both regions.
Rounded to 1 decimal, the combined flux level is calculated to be 10.9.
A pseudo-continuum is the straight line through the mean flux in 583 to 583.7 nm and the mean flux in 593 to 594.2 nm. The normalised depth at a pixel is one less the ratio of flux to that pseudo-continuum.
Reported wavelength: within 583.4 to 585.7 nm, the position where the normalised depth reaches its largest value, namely 584.30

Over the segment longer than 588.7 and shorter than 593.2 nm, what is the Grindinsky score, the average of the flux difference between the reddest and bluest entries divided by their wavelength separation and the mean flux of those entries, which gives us 2.72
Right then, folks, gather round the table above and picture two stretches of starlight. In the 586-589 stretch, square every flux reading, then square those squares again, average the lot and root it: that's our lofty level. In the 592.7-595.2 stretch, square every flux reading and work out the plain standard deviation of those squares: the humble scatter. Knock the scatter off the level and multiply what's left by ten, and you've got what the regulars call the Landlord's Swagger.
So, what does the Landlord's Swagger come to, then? 289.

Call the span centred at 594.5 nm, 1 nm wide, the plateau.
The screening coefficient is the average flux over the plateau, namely 5.37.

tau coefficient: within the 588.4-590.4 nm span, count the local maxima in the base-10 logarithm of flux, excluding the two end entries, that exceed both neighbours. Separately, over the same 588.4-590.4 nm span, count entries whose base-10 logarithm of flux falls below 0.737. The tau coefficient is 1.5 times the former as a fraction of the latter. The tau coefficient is 0.43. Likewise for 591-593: 0.50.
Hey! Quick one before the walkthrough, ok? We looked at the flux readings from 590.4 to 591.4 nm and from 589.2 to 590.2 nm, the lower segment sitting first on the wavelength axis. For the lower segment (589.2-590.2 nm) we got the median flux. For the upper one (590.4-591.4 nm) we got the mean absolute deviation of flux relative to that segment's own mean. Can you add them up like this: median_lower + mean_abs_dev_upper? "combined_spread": 5.34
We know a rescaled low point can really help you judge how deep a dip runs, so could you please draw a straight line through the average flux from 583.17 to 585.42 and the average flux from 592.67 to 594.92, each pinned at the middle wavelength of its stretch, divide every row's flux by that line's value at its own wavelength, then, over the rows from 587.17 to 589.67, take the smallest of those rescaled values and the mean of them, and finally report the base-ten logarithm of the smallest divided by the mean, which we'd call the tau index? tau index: -0.045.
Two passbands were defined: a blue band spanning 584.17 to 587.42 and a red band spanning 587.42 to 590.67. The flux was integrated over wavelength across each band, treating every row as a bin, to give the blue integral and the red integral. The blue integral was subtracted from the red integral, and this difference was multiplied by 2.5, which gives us -1.6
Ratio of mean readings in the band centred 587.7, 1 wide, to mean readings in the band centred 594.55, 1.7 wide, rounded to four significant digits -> 1.029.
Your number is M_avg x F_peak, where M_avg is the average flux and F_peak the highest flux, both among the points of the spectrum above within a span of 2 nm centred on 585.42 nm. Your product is 30.8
